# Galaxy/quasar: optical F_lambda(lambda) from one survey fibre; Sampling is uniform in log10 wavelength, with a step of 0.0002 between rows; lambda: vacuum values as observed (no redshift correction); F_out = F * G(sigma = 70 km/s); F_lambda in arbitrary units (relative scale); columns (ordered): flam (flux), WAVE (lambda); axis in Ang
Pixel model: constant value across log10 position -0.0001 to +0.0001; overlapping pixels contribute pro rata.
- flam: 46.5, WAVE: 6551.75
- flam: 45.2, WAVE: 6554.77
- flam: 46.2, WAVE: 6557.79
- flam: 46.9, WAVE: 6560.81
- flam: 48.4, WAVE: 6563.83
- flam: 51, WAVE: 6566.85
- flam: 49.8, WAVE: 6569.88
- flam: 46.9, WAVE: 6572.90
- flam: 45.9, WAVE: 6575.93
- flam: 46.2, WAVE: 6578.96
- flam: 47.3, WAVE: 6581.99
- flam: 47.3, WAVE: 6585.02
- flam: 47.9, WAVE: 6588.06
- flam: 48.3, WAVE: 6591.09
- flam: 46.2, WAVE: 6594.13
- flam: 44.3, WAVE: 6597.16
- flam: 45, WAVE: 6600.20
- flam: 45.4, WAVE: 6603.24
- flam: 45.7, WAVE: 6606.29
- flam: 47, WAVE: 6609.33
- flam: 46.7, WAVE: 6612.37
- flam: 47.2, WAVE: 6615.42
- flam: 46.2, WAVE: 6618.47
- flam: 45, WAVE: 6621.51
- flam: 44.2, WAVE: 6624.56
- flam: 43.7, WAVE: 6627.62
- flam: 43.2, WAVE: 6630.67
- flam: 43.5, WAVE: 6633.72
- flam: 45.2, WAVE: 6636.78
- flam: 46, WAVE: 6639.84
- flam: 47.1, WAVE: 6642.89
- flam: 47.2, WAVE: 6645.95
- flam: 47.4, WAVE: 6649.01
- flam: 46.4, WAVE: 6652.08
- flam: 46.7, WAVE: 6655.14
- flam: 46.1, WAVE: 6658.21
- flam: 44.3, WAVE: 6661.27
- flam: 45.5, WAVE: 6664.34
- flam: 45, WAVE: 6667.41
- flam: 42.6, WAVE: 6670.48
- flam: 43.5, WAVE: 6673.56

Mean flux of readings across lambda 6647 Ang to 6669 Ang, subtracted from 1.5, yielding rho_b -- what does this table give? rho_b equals -44.4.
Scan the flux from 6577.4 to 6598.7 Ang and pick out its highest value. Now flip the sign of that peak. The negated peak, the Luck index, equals -48.3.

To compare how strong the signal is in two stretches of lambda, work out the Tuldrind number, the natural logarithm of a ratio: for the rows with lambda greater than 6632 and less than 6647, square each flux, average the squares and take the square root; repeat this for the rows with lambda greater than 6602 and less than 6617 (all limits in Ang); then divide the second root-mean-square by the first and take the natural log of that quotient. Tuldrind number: 0.013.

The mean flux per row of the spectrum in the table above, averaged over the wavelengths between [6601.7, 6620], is 46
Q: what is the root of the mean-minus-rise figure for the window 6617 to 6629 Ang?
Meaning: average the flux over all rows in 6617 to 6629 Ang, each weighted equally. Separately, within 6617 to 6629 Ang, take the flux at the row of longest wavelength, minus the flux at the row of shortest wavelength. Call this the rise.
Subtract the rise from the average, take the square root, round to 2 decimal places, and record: 6.88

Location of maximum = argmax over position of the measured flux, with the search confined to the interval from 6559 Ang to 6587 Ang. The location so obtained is 6566.85 Ang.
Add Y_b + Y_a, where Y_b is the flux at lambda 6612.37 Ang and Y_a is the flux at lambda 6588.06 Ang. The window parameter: 95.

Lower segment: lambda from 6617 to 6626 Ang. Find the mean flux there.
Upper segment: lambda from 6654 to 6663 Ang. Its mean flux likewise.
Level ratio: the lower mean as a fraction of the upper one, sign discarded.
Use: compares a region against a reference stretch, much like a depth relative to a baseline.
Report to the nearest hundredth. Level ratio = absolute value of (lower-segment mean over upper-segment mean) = 0.99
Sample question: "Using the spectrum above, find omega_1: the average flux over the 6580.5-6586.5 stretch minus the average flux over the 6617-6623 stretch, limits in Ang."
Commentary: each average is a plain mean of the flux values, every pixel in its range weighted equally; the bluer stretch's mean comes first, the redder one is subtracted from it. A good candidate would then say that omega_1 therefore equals 1.7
